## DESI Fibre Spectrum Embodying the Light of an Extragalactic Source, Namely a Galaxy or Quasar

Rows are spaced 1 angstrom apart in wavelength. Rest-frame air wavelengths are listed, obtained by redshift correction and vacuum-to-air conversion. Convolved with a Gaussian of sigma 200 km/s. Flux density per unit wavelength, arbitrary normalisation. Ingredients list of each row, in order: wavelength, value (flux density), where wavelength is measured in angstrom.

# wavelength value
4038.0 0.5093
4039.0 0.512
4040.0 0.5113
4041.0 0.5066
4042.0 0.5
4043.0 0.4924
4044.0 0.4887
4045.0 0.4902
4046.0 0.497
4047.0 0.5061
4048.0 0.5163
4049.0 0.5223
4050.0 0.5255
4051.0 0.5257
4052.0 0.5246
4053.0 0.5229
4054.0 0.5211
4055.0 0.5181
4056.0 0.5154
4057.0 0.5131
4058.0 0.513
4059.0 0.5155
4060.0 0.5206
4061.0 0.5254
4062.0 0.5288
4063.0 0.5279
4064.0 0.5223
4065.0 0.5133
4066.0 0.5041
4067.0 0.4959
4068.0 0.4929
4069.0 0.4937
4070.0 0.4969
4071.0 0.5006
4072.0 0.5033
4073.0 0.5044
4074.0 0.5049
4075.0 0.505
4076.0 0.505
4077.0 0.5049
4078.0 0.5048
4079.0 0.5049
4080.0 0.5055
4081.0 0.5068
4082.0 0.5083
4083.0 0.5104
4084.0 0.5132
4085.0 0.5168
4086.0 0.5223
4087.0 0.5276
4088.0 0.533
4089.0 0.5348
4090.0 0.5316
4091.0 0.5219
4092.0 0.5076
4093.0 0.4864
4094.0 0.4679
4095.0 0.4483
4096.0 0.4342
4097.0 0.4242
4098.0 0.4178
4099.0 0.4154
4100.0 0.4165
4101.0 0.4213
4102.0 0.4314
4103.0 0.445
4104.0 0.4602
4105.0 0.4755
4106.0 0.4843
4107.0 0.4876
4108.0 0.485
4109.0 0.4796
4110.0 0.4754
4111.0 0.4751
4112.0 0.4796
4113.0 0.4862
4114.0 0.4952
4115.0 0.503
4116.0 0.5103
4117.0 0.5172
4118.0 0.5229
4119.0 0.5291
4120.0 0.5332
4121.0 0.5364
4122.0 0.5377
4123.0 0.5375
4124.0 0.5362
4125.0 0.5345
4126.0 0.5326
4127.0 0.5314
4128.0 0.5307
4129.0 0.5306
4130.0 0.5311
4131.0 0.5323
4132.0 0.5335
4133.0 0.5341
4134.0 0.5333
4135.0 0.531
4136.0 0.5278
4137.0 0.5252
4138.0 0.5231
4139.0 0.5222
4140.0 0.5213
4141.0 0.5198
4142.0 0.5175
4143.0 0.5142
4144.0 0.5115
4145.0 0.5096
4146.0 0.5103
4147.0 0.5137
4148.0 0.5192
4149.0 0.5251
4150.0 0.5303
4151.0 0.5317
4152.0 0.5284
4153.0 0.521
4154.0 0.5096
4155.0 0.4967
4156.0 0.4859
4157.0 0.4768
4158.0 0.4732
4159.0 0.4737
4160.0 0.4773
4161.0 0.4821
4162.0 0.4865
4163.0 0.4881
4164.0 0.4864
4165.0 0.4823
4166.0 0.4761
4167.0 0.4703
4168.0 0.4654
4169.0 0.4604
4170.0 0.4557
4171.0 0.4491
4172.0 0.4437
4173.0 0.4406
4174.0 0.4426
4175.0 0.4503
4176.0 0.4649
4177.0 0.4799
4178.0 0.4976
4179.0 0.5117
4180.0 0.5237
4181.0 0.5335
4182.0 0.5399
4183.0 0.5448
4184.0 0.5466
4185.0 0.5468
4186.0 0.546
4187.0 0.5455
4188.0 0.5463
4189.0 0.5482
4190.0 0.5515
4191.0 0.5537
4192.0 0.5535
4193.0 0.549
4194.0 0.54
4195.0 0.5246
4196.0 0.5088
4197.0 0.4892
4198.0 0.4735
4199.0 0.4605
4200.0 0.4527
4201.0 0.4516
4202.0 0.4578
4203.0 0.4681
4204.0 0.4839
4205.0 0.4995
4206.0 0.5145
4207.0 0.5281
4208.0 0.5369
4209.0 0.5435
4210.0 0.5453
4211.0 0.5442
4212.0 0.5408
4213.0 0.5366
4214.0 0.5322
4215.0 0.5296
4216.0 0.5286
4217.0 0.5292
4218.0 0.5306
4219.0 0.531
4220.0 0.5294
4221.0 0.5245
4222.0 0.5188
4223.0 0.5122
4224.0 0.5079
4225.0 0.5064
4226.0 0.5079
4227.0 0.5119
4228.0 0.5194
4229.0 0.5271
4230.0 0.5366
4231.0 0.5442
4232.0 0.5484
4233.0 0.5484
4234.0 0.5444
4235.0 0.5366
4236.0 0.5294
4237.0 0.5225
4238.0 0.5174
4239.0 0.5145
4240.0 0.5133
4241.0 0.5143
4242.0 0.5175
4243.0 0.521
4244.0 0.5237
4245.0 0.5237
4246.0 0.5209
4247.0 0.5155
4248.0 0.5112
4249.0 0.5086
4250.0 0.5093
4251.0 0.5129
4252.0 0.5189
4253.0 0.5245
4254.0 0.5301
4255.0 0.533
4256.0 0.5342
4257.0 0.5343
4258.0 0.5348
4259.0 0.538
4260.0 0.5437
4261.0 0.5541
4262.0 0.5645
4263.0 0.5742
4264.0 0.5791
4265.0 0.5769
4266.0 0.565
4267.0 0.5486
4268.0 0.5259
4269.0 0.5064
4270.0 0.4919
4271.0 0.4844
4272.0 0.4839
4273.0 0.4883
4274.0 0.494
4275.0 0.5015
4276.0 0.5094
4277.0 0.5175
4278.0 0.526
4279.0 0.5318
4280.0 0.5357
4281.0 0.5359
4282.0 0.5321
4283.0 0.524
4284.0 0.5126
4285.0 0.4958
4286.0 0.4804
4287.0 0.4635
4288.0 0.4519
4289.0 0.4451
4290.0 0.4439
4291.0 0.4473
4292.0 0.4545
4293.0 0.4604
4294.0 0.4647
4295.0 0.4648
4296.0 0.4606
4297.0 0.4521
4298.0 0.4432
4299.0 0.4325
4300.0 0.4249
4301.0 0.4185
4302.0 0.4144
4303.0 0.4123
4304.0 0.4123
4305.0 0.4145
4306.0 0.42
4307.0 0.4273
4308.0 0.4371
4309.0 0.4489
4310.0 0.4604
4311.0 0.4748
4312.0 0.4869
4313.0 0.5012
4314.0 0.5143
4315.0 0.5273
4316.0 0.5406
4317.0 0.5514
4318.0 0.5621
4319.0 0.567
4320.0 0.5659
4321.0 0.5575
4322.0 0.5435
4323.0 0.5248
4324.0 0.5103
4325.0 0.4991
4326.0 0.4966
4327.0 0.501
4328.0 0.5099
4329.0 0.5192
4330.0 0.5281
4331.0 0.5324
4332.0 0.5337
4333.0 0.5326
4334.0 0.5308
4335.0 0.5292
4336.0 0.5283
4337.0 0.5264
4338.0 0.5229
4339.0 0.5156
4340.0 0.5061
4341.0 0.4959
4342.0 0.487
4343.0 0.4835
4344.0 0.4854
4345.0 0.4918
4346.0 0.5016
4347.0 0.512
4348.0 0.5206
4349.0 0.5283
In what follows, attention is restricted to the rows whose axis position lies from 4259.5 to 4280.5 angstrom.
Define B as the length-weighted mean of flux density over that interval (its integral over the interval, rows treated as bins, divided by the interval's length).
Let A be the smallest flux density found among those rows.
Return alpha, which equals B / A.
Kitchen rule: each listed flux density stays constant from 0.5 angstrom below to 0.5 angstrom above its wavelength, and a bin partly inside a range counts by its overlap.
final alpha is 1.09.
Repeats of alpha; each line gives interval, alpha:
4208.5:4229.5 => 1.04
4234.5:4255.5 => 1.02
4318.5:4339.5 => 1.06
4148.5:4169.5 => 1.07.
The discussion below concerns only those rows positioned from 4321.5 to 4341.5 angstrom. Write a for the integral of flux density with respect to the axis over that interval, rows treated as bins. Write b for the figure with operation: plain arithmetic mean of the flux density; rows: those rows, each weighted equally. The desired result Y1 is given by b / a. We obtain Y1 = 0.050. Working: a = 10.4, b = 0.519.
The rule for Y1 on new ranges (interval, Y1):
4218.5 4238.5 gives 0.050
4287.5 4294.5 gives 0.143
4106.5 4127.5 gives 0.048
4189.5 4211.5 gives 0.045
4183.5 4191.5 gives 0.125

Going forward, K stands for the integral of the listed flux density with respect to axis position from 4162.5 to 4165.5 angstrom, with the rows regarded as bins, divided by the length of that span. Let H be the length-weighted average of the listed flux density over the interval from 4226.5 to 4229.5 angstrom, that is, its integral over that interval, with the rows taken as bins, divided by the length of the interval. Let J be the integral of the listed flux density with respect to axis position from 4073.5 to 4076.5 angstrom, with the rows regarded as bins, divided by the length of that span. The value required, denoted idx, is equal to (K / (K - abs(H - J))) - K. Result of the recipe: 0.55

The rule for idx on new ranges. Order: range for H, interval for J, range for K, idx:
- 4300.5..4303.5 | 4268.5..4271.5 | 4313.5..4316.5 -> 0.65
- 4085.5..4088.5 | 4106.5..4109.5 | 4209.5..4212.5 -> 0.54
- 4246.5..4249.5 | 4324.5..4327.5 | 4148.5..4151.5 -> 0.50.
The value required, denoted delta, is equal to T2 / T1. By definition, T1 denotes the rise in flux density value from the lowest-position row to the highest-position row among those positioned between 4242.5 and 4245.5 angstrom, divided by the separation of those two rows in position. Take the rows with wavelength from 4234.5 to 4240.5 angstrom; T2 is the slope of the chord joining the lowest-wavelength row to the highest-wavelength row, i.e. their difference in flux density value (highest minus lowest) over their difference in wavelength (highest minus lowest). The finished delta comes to -3.5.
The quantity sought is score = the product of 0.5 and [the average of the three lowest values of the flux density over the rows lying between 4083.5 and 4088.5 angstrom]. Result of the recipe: 0.259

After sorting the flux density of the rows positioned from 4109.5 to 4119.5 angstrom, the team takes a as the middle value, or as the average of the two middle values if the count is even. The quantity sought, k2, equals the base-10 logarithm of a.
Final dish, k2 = -0.30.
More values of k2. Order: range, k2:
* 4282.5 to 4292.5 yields -0.34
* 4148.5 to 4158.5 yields -0.29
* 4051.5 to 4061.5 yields -0.28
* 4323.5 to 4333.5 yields -0.29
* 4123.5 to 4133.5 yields -0.27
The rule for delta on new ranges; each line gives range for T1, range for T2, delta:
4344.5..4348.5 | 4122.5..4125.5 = -0.2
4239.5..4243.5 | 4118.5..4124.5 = 0.6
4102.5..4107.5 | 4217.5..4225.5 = -0.3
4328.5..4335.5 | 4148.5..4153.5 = -0.6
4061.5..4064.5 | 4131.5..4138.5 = 0.5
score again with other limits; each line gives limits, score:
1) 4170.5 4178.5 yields 0.221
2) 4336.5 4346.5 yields 0.243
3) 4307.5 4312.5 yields 0.224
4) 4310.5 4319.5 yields 0.244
